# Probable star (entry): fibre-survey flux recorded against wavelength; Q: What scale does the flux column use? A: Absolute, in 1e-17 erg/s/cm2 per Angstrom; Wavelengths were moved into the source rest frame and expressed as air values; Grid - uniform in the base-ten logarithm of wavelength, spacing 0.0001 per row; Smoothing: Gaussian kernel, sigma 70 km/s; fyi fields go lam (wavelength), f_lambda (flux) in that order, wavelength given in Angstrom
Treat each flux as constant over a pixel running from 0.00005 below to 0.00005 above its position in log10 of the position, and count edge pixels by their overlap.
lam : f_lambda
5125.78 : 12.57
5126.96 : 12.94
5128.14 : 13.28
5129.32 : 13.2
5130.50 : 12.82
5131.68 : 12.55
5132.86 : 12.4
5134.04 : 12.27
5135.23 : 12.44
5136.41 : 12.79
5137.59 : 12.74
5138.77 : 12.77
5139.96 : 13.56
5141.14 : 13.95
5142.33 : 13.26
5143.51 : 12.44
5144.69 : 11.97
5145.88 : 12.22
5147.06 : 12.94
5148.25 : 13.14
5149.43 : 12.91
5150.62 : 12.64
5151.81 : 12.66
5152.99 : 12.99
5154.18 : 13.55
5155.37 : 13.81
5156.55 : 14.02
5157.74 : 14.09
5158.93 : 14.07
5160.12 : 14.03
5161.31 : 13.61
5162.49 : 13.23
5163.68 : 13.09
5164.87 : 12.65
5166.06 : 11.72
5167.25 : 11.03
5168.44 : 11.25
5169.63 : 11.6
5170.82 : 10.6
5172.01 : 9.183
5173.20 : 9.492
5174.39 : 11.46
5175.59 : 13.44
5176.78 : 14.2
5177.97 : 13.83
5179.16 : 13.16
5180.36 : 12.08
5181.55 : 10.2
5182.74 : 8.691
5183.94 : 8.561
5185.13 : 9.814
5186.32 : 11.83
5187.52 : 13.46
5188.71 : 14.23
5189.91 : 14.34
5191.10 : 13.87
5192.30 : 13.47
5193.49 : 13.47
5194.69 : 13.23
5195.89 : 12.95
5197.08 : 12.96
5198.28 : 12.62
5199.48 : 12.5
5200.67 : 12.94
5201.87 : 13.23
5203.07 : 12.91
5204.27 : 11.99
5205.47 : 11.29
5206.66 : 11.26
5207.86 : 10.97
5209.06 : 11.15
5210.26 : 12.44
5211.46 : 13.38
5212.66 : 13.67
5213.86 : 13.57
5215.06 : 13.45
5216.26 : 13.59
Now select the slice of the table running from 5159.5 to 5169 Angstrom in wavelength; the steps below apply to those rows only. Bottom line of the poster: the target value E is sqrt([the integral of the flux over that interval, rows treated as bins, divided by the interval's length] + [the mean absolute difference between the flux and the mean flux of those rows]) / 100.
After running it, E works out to 0.0368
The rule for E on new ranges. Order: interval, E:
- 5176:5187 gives 0.0364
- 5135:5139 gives 0.0358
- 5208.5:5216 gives 0.0371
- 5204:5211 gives 0.0346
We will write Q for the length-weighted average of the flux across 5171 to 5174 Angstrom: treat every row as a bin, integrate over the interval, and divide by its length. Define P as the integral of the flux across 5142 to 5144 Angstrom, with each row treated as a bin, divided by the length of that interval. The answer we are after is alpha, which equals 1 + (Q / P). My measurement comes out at 1.75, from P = 12.8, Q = 9.7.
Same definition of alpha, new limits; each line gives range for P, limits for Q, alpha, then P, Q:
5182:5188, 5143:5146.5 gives 2.18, 10.4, 12.2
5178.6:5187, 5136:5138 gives 2.20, 10.6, 12.8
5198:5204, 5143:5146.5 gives 1.96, 12.8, 12.2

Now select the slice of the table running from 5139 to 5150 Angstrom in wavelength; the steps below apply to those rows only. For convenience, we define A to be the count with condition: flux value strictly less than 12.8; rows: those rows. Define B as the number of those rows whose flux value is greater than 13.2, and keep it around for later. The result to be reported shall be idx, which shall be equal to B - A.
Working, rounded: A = 3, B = 3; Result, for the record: 0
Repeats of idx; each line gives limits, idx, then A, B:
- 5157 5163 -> 5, 0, 5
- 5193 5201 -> 0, 2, 2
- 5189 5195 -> 5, 0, 5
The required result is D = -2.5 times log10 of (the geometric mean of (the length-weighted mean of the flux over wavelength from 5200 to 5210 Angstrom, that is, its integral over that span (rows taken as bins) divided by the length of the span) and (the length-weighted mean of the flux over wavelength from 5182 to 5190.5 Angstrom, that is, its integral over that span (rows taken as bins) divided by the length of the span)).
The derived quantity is -2.68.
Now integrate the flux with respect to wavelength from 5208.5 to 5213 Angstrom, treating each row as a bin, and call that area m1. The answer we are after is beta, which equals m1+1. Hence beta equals 58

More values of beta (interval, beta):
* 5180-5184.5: 45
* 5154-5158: 57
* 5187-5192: 71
